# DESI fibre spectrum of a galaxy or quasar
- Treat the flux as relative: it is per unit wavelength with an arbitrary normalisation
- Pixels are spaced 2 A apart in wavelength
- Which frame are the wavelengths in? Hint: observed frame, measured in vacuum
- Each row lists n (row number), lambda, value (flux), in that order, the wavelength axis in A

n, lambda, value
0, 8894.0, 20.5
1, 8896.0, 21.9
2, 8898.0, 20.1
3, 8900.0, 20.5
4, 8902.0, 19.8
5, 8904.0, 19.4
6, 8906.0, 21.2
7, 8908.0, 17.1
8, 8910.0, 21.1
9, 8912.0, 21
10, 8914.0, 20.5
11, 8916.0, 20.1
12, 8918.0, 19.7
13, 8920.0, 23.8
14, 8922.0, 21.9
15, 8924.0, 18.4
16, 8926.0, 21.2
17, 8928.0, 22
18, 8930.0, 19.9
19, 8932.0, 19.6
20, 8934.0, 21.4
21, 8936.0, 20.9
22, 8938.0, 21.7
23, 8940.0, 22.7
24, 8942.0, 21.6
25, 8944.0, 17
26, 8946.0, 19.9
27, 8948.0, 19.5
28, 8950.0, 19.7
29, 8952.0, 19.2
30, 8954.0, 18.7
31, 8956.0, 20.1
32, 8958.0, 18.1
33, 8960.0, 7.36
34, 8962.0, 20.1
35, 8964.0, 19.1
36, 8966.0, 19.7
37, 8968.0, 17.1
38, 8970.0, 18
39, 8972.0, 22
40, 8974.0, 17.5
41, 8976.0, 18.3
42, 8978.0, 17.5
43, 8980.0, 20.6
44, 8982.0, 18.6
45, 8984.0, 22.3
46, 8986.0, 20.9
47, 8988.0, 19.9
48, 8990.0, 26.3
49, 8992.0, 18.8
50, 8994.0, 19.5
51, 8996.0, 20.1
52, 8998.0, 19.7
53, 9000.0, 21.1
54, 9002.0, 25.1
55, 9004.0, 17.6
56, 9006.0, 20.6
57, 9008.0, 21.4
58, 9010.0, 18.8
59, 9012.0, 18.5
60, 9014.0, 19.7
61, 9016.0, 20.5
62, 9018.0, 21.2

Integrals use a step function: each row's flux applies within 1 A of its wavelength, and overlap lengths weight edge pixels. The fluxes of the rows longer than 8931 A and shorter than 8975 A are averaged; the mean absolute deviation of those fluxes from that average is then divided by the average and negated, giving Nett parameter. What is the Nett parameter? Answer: -0.096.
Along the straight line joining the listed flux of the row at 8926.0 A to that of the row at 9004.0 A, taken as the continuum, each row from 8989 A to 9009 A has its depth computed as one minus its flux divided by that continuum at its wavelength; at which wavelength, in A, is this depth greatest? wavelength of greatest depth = 9004.0 A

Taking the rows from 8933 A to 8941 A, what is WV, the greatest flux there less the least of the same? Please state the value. 1.8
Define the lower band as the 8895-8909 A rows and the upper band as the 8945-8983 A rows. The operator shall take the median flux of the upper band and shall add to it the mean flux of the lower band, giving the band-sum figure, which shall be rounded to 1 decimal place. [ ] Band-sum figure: 39.1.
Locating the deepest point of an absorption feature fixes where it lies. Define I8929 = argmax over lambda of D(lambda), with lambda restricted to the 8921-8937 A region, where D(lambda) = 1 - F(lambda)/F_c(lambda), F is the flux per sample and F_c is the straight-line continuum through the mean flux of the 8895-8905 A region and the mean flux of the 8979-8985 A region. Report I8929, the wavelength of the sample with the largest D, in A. 8924.0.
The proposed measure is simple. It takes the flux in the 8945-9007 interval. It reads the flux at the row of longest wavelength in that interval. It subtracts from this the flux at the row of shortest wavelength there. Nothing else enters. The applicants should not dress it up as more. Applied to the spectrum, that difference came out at 0.7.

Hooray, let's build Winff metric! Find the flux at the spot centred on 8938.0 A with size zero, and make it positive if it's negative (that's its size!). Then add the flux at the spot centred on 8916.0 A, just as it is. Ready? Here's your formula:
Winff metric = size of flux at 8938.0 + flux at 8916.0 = 41.80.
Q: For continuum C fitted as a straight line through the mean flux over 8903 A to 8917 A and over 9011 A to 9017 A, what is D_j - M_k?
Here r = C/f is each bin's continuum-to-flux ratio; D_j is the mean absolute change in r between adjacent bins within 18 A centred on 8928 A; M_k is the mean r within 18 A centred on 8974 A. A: -1.0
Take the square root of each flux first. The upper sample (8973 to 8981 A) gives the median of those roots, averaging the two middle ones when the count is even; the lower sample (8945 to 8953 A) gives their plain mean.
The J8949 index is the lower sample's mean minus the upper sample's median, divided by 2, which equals 0.10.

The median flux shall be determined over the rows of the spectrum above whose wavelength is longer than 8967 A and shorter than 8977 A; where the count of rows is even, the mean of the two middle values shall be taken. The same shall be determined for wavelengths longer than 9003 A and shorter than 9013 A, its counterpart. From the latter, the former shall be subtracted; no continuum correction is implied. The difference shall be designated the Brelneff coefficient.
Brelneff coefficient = 0.8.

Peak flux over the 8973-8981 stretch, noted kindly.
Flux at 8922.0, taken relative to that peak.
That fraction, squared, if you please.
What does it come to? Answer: 1.13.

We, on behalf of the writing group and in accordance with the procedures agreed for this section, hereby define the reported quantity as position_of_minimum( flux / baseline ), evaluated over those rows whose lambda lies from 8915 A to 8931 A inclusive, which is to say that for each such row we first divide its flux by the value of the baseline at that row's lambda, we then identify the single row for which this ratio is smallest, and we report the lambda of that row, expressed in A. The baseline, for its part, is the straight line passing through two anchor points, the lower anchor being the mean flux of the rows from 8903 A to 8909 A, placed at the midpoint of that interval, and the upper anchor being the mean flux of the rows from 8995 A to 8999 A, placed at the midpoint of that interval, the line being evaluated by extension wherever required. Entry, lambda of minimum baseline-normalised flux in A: 8924.0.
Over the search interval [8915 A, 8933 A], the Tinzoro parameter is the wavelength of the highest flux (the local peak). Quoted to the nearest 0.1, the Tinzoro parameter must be 8920.0 A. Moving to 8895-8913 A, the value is 8896.0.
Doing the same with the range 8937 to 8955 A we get 8940.0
